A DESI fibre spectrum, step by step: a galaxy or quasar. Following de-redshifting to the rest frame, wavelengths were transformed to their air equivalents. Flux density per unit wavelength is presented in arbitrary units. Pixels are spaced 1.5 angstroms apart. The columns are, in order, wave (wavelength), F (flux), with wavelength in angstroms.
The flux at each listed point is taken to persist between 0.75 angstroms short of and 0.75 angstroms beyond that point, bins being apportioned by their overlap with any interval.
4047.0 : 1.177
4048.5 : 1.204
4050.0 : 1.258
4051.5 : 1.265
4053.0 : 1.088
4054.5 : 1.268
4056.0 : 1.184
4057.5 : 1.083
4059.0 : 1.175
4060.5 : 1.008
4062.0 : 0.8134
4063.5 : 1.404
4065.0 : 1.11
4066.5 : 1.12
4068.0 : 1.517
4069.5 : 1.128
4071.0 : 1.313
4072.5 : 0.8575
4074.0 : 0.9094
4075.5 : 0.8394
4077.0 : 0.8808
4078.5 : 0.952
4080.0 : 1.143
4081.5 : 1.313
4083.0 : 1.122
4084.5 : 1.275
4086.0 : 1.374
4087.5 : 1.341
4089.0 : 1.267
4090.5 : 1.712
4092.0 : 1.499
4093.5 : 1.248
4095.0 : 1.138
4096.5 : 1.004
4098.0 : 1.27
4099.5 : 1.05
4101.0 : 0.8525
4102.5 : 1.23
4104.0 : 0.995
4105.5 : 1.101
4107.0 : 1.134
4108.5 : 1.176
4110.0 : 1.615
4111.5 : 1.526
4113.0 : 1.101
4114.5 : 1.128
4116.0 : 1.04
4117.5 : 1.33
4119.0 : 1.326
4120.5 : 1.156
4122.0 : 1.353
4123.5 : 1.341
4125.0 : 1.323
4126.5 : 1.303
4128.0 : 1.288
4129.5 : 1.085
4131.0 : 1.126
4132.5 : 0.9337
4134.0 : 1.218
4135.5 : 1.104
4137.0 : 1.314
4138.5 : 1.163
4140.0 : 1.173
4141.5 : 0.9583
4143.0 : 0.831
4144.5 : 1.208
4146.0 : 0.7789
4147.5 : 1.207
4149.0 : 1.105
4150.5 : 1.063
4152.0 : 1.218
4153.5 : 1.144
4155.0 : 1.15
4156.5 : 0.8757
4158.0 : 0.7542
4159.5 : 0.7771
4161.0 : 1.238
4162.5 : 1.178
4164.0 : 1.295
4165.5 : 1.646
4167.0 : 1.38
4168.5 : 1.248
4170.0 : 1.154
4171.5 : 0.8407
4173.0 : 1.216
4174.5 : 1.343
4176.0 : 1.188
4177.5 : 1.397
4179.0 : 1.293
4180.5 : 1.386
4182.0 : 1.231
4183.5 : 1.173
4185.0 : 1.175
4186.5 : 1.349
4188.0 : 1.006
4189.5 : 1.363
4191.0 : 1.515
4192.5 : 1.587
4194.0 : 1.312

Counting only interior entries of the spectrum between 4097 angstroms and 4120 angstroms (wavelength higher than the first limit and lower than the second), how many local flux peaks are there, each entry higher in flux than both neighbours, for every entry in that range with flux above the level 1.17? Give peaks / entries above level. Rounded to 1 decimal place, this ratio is 0.6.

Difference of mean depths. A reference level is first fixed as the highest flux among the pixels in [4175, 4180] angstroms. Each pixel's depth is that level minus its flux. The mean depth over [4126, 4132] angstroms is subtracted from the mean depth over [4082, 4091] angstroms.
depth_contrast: -0.15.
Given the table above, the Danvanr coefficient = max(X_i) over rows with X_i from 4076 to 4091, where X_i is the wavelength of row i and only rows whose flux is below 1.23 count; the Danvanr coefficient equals 4083.0 angstroms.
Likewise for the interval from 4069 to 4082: 4080.0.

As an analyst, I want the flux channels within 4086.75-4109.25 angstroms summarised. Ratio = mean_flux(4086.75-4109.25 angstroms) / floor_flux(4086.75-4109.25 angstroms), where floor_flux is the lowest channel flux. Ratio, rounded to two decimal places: 1.41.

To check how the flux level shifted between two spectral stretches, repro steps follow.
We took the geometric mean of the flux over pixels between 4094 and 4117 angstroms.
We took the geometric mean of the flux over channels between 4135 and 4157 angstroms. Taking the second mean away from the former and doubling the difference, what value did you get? 0.14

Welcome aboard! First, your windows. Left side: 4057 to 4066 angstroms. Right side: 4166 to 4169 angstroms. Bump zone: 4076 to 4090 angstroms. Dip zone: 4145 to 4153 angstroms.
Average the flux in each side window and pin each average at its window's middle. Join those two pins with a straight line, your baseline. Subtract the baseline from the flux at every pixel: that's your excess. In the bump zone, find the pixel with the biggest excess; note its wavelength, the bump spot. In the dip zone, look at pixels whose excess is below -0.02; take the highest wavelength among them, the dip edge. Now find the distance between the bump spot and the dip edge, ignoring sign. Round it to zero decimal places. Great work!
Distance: 66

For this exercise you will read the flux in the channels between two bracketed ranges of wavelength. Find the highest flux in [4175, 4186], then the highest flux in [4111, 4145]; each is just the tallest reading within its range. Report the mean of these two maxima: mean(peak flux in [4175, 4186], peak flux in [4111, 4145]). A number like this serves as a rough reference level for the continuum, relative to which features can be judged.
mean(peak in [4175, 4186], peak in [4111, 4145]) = 1.46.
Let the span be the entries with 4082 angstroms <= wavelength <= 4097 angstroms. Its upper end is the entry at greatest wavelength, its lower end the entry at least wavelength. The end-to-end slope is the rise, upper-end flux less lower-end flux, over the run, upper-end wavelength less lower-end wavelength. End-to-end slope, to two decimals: -0.01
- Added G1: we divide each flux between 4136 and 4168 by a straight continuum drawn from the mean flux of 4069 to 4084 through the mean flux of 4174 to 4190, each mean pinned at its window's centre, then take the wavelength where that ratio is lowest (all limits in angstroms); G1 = 4158.0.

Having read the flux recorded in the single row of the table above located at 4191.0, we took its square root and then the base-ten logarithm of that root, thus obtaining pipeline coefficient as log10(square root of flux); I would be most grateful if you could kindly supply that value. 0.09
